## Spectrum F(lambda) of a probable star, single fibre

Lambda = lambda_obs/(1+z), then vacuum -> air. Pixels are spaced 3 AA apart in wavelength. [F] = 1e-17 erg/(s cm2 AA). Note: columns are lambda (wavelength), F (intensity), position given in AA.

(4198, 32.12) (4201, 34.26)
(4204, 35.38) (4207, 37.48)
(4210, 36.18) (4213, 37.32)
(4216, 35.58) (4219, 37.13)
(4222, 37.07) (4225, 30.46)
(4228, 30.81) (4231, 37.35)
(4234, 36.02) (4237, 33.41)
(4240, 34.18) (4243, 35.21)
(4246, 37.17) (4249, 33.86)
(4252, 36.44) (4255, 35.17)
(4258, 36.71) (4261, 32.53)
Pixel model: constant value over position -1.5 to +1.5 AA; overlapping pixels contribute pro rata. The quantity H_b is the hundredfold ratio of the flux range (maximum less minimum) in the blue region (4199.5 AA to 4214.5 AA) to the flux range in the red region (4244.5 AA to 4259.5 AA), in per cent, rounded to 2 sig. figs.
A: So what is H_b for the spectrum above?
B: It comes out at 97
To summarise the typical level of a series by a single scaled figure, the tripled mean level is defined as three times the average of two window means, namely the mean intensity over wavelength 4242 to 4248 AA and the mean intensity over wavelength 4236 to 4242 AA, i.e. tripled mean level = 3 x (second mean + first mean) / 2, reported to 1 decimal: 105.0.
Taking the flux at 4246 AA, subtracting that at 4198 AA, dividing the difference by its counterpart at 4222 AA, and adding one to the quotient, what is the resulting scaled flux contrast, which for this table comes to 1.14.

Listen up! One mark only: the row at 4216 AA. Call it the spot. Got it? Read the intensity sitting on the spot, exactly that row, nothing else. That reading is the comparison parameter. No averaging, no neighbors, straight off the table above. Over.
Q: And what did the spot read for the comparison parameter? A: 35.58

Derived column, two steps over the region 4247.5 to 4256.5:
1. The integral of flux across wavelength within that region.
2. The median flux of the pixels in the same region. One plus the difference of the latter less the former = -280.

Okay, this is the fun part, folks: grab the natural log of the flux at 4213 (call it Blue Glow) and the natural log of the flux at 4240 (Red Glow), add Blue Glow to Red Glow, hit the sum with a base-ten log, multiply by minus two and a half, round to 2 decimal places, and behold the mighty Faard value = -2.14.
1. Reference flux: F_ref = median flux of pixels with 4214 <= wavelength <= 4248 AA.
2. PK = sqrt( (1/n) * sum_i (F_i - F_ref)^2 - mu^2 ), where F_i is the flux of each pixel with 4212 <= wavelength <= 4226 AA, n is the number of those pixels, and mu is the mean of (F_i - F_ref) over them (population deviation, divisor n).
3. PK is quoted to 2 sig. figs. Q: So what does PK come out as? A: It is 2.6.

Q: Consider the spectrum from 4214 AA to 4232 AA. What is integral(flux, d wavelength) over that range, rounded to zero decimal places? 625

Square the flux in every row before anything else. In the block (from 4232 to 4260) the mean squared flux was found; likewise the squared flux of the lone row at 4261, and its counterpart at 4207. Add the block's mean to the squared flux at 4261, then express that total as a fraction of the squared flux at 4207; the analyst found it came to 1.6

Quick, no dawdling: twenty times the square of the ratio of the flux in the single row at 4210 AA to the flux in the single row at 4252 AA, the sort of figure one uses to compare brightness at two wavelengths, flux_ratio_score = 20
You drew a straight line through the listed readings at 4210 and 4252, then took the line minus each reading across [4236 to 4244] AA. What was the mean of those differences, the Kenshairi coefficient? 2.10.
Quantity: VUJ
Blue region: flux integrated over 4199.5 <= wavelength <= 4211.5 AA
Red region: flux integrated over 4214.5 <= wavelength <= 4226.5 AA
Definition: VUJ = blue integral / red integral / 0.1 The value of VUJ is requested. 10.2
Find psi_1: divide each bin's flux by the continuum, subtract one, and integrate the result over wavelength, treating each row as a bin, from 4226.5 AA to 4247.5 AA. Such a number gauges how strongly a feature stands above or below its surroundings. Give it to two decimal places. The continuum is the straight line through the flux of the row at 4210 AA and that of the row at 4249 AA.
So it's 0.19 AA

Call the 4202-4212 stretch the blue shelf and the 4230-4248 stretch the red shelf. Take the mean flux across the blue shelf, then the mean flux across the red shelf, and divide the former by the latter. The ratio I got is 1.02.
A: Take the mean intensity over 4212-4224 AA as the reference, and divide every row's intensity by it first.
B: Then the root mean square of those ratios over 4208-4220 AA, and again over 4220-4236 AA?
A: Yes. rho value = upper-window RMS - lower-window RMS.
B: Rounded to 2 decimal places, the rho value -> -0.06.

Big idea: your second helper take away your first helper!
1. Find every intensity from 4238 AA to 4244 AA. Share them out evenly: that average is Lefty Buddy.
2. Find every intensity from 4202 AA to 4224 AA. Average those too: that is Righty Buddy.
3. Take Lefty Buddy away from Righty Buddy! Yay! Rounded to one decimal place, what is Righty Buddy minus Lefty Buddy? 1.9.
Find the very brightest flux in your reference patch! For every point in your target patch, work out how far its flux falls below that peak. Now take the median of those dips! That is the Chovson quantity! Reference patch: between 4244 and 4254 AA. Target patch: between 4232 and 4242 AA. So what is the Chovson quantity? 3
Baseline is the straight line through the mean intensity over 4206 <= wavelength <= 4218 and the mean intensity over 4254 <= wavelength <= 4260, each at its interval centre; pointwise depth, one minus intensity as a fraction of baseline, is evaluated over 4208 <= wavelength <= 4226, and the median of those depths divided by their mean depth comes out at -0.1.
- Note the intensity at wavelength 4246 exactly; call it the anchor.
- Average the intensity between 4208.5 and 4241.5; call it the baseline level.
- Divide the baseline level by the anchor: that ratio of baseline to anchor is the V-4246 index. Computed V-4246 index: 0.94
